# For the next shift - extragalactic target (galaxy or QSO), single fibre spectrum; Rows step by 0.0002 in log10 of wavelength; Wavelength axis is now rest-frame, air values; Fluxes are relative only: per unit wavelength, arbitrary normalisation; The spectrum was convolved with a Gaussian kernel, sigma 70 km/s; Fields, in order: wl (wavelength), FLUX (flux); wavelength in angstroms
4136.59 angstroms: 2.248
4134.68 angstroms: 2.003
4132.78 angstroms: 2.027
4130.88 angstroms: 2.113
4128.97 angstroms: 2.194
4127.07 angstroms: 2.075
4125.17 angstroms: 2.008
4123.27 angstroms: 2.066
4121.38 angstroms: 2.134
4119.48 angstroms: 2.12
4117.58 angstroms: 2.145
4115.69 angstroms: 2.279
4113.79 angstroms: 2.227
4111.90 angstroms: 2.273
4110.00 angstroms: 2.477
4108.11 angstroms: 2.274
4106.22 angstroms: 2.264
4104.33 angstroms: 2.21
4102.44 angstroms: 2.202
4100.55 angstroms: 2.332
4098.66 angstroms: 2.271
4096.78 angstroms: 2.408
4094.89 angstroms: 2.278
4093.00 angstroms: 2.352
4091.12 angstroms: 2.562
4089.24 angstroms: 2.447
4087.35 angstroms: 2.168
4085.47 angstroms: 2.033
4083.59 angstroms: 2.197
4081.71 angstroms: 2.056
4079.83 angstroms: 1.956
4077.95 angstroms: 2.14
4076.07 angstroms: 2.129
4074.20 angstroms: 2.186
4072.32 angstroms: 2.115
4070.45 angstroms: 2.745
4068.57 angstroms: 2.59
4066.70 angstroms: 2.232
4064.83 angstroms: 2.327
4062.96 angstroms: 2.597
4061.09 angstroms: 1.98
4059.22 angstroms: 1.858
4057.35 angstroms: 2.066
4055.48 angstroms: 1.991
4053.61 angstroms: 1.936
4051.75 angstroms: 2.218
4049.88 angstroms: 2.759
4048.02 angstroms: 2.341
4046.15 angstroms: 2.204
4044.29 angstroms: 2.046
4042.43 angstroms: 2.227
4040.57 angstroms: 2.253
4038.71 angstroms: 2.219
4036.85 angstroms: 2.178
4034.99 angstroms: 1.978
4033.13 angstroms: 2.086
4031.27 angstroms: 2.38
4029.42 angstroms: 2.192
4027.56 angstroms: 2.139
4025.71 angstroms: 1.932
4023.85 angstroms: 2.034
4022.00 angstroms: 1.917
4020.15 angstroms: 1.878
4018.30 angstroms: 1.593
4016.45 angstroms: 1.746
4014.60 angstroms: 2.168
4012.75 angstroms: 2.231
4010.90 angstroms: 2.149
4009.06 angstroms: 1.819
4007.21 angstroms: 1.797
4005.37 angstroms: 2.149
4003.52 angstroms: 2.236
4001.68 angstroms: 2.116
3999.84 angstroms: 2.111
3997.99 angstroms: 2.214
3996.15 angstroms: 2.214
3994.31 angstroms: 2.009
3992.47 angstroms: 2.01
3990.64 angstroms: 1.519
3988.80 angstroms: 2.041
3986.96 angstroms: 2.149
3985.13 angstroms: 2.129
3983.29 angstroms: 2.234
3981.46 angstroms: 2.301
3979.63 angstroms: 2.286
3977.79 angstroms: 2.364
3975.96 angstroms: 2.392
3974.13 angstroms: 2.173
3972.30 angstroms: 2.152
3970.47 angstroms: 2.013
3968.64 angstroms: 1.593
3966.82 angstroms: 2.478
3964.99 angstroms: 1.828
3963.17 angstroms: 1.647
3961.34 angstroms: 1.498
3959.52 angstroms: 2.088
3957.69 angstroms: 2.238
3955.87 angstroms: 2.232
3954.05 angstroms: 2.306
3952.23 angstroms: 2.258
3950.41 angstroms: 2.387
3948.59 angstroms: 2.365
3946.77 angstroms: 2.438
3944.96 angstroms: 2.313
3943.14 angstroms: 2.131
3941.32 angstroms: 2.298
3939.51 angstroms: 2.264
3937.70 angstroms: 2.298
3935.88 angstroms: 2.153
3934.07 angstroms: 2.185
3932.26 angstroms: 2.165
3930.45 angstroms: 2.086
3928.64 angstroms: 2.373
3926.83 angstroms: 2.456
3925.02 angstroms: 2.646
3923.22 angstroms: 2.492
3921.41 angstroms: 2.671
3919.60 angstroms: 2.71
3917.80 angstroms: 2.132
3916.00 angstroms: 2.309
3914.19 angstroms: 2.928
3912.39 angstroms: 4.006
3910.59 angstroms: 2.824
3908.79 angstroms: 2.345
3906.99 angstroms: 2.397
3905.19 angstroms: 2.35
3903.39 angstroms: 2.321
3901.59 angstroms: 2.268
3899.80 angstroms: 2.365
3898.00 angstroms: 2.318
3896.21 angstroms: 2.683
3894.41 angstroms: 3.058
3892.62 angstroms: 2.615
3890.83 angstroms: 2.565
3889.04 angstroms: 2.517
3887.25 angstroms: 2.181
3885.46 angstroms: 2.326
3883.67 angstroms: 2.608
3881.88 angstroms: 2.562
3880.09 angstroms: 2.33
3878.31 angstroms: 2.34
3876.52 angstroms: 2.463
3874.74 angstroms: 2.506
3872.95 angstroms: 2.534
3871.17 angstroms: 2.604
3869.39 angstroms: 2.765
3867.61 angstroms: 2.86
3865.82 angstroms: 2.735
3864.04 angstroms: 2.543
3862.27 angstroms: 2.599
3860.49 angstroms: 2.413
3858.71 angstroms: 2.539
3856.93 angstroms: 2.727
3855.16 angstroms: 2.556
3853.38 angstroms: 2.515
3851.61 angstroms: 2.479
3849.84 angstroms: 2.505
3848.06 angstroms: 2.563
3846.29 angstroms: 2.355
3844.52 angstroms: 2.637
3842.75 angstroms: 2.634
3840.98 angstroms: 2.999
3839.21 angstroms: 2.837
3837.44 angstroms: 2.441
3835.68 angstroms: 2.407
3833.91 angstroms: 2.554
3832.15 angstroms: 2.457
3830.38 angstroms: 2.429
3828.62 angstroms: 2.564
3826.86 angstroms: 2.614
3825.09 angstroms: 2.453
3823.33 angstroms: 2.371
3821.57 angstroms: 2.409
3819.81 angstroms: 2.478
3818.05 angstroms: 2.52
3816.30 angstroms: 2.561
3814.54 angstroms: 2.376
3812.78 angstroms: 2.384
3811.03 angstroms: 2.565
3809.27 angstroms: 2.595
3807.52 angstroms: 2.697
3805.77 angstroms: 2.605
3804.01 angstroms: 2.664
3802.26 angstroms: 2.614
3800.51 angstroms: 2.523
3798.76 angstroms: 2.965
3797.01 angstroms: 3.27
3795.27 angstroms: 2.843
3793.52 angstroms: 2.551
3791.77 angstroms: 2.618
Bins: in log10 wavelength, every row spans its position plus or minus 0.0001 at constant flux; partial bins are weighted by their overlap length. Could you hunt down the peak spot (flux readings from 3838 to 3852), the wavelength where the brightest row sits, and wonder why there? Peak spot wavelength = 3840.98 angstroms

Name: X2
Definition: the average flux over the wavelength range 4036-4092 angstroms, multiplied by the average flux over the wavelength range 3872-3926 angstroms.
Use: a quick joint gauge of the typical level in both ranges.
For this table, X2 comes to 5.66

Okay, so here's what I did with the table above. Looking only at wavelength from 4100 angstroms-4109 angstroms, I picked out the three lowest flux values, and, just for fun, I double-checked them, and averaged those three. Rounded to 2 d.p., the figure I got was 2.23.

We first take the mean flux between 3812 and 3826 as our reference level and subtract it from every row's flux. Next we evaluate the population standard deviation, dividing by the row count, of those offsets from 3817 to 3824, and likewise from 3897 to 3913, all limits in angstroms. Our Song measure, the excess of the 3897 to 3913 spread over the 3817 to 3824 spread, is 0.47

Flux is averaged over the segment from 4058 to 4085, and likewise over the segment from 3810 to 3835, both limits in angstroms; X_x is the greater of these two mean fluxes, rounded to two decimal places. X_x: 2.48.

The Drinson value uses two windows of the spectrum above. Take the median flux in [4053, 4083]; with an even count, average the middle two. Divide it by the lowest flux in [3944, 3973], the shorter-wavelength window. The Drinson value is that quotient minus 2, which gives -0.58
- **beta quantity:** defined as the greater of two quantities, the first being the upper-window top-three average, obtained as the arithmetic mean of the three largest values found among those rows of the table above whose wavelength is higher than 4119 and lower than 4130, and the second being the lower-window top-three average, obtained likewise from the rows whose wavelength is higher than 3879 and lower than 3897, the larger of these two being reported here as 2.8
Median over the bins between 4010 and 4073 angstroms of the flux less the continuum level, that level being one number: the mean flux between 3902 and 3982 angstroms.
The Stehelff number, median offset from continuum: -0.16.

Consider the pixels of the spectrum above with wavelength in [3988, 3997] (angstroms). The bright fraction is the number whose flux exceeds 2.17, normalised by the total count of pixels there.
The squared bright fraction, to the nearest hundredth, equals 0.04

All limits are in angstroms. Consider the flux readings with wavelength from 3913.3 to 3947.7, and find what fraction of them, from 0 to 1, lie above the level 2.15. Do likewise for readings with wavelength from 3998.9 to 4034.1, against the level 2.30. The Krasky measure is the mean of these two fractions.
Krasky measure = 0.45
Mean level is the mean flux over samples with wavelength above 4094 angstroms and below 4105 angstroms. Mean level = 2.3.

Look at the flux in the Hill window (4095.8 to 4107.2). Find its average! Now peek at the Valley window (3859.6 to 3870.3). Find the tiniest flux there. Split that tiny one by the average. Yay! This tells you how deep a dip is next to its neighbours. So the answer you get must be 1.06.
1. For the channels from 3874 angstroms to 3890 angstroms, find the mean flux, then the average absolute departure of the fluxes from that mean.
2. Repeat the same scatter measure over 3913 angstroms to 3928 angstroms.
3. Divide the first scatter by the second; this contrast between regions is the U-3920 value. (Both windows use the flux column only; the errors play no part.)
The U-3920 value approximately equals 0.60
